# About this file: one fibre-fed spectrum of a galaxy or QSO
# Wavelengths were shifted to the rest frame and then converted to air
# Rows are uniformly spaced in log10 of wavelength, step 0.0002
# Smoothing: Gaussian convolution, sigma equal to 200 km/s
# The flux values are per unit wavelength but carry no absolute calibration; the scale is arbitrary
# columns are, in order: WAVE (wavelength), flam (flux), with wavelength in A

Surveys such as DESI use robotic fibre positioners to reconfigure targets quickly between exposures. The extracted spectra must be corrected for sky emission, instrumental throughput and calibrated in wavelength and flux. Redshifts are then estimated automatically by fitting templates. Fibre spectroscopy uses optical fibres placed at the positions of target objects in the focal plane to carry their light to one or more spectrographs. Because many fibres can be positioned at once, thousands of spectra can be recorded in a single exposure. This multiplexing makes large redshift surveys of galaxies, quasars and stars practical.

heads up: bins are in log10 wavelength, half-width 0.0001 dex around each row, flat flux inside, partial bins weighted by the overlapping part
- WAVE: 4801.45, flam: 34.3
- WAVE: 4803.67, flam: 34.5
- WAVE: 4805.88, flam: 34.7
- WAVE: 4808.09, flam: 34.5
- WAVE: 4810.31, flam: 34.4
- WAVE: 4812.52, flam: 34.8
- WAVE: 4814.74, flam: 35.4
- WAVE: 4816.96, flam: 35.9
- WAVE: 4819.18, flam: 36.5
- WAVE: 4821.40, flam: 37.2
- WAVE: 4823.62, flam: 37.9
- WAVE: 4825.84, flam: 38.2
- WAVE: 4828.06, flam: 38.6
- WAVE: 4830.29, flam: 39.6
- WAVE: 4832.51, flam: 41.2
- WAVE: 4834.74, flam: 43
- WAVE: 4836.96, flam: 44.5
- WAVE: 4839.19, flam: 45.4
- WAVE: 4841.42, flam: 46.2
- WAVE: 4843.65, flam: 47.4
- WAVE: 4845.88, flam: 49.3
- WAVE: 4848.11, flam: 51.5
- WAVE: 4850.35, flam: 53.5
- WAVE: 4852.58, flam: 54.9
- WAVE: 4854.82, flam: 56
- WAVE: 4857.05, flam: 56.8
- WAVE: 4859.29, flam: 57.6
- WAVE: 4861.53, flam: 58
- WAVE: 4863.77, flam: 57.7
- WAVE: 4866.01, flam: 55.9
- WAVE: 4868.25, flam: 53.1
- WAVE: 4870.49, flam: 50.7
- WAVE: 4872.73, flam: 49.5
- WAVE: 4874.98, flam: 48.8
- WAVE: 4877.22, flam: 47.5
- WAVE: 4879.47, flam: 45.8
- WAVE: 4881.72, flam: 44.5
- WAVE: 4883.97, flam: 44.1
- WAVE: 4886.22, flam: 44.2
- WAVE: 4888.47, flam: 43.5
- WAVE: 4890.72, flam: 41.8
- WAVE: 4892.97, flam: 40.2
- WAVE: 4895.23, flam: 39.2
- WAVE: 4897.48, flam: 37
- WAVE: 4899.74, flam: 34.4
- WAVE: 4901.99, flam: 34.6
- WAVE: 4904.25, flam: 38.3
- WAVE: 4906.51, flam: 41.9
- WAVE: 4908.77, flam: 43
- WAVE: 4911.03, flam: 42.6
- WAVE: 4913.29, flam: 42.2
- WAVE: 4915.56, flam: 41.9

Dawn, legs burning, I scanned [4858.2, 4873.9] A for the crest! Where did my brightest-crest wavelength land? 4861.53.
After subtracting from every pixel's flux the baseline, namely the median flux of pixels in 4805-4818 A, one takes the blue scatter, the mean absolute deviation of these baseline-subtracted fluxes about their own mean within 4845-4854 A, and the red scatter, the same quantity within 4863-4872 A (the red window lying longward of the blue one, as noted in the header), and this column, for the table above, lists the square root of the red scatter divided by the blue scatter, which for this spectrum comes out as 1.14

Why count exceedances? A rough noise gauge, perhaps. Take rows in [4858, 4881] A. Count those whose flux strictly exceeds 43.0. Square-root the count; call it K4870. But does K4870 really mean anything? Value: 3.2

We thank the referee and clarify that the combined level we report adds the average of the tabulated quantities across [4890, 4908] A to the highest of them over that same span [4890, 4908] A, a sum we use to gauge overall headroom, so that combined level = 80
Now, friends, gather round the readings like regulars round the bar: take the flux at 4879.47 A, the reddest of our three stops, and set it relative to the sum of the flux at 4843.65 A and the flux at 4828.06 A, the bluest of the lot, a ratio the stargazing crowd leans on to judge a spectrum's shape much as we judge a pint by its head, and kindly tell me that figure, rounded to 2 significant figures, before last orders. 0.53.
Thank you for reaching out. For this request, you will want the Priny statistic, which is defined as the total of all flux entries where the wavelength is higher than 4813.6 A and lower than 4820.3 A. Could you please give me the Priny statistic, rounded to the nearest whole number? 108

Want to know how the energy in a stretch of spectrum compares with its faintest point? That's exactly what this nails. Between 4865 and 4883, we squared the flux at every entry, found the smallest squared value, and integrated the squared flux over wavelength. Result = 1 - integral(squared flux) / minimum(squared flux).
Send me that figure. -21.3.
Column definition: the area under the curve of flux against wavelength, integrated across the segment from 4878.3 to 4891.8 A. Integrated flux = 594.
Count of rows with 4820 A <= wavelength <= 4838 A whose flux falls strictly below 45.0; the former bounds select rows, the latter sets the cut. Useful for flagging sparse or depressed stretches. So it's 8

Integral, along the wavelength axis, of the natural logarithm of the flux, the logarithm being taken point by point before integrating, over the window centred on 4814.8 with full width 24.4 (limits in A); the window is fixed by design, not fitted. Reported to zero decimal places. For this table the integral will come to 87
